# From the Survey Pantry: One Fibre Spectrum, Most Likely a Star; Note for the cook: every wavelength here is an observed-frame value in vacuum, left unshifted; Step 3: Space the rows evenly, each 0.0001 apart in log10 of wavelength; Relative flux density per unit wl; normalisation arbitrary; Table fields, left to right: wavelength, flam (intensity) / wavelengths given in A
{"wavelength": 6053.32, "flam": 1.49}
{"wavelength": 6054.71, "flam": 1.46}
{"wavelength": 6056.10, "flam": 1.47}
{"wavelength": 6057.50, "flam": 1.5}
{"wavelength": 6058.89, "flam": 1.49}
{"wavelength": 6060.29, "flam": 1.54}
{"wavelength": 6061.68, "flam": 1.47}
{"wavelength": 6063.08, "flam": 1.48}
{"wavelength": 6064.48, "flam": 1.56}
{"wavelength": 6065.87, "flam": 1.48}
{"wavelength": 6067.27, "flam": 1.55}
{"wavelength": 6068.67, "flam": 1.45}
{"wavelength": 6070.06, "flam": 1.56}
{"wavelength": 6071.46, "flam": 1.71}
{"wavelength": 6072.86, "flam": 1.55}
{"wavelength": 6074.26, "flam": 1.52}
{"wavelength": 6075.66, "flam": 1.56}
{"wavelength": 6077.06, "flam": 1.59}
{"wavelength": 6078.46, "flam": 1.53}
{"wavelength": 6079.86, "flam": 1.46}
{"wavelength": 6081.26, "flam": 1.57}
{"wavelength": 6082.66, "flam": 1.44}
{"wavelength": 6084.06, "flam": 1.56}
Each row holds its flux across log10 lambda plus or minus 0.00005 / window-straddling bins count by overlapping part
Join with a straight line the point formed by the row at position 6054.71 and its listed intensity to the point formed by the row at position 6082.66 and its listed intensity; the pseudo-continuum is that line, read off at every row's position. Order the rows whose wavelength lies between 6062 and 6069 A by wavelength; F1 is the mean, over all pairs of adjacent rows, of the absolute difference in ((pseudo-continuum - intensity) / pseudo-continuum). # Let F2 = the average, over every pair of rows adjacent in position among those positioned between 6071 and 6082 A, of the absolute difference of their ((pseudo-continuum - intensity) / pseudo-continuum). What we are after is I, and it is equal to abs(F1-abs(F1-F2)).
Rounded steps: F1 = 0.057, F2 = 0.049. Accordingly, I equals 0.049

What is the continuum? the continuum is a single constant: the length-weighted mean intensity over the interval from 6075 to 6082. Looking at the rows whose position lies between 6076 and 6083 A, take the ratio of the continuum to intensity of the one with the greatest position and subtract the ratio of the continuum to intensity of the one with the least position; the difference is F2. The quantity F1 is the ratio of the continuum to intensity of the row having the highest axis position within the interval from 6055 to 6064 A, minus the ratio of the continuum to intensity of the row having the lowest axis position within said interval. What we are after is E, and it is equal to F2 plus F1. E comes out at 0.09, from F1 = -0.01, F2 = 0.10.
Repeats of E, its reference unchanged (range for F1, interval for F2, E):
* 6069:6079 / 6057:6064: 0.03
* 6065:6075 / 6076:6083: 0.07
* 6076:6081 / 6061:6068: 0.03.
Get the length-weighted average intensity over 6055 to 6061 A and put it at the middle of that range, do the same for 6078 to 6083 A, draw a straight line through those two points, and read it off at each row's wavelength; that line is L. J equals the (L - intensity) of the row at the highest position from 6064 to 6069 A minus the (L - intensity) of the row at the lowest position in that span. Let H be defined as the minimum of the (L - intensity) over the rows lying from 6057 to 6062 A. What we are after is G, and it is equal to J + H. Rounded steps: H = -0.04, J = 0.11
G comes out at 0.07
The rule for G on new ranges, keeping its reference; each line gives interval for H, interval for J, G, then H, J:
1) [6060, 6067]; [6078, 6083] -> 0.03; -0.06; 0.09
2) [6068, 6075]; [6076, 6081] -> -0.08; -0.21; 0.13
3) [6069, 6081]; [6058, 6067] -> -0.20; -0.21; 0.01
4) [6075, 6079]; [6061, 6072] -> -0.33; -0.09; -0.24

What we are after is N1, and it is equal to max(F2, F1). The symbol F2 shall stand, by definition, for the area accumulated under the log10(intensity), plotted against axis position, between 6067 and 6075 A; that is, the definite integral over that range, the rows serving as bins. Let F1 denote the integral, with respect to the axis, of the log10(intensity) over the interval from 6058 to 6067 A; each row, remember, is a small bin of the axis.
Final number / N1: 1.60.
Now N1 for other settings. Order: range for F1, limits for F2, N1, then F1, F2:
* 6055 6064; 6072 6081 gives 1.68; 1.56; 1.68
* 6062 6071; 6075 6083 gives 1.63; 1.63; 1.47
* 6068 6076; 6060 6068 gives 1.54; 1.54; 1.43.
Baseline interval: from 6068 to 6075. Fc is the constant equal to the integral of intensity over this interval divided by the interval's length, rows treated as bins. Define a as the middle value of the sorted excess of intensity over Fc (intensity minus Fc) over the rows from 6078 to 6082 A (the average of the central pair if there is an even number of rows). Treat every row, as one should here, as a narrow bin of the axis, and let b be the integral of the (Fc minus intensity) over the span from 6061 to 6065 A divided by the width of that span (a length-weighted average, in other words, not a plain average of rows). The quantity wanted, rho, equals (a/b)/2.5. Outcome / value -0.2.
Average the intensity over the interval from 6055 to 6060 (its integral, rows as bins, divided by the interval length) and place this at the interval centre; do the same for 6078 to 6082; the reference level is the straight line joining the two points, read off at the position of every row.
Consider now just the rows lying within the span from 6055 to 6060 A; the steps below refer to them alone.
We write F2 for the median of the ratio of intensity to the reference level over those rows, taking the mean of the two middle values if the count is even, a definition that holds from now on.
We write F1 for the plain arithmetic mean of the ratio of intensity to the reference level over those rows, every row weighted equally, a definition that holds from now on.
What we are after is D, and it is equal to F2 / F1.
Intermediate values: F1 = 0.999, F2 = 1.00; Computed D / 1.00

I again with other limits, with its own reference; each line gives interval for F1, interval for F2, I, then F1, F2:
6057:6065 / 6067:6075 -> 0.015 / 0.030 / 0.076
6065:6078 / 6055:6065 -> 0.029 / 0.060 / 0.029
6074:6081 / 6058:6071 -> 0.020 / 0.035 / 0.049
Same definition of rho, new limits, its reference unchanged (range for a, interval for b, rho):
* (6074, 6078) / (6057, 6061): 0.0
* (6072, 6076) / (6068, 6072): 0.3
